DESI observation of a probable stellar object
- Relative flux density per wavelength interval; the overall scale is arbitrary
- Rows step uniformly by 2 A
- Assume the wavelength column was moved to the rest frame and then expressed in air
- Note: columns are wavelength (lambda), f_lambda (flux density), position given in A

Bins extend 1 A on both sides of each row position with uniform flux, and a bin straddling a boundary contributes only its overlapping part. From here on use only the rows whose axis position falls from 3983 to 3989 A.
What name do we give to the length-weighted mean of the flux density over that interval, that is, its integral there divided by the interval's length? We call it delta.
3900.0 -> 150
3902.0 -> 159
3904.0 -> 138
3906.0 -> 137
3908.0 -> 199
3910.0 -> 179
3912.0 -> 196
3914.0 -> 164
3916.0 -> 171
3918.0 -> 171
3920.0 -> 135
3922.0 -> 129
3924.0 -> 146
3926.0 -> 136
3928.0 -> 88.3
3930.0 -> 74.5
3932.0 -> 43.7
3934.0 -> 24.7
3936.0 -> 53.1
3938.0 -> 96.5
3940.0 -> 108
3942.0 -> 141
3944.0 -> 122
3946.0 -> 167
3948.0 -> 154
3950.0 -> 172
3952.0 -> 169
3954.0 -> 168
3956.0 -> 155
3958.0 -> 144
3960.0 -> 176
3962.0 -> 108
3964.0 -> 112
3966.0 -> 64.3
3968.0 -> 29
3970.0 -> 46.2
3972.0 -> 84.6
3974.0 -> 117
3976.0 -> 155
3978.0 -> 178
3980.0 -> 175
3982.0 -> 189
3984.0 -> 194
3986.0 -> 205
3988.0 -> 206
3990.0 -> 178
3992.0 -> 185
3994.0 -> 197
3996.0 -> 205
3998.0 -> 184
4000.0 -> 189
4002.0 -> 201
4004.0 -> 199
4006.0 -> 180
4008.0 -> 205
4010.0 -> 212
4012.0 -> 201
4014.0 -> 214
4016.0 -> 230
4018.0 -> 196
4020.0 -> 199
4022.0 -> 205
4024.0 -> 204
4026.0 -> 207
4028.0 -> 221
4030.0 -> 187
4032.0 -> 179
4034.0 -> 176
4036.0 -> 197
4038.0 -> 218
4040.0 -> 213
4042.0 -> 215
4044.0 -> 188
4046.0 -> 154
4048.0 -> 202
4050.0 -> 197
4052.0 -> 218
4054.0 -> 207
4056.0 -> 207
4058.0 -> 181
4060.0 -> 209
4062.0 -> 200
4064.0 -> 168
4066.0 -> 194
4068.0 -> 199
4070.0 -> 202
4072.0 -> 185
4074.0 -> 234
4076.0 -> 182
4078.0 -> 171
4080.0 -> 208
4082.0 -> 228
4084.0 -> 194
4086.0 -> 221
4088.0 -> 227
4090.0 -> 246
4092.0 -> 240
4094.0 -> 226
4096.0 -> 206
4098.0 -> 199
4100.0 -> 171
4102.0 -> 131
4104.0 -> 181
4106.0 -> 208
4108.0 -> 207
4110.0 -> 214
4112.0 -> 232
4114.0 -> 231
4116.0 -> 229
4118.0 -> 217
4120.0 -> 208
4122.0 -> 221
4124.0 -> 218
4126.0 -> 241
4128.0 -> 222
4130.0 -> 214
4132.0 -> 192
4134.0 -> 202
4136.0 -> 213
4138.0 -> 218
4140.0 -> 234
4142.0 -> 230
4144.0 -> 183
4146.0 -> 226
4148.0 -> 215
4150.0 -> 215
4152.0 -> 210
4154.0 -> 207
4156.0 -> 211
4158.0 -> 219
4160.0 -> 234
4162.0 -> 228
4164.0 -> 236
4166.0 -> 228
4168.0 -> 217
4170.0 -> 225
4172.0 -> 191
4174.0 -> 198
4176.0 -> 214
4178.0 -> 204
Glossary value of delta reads 202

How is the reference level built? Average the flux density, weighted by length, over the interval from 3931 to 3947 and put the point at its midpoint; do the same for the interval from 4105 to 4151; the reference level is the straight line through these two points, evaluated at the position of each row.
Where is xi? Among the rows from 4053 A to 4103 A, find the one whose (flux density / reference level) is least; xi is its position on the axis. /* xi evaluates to 4102.0 A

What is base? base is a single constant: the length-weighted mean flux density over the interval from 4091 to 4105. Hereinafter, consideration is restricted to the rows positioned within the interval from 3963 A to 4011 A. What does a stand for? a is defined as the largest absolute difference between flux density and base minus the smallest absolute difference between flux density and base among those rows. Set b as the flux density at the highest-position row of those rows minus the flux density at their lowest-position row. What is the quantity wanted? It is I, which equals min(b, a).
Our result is 100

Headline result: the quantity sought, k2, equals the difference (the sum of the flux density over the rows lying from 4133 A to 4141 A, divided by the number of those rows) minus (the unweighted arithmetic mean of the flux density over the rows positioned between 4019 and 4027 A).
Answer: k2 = 13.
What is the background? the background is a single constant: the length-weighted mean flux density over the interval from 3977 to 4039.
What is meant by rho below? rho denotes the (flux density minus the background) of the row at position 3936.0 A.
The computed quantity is -144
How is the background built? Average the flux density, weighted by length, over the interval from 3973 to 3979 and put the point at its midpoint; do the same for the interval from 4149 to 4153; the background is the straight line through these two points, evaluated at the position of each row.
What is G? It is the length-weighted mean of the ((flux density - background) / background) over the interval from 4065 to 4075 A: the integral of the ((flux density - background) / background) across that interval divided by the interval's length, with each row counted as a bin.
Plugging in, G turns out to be 0.10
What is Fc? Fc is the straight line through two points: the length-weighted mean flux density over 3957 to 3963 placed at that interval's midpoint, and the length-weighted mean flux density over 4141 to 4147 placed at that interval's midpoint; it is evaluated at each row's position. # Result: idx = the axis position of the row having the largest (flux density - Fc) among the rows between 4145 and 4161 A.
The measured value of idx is 4160.0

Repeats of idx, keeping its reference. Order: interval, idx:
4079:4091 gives 4090.0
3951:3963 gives 3960.0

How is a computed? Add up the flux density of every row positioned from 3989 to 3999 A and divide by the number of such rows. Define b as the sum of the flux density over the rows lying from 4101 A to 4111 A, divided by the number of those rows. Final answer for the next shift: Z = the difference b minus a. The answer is -2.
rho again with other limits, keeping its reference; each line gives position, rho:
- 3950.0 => -25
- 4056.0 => 10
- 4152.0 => 13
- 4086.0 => 24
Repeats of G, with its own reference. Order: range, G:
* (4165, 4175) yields -0.03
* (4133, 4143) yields 0.06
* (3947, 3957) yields 0.16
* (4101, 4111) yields -0.04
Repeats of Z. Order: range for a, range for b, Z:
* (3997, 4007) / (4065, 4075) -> 12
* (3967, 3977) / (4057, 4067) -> 104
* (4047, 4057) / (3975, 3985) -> -28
